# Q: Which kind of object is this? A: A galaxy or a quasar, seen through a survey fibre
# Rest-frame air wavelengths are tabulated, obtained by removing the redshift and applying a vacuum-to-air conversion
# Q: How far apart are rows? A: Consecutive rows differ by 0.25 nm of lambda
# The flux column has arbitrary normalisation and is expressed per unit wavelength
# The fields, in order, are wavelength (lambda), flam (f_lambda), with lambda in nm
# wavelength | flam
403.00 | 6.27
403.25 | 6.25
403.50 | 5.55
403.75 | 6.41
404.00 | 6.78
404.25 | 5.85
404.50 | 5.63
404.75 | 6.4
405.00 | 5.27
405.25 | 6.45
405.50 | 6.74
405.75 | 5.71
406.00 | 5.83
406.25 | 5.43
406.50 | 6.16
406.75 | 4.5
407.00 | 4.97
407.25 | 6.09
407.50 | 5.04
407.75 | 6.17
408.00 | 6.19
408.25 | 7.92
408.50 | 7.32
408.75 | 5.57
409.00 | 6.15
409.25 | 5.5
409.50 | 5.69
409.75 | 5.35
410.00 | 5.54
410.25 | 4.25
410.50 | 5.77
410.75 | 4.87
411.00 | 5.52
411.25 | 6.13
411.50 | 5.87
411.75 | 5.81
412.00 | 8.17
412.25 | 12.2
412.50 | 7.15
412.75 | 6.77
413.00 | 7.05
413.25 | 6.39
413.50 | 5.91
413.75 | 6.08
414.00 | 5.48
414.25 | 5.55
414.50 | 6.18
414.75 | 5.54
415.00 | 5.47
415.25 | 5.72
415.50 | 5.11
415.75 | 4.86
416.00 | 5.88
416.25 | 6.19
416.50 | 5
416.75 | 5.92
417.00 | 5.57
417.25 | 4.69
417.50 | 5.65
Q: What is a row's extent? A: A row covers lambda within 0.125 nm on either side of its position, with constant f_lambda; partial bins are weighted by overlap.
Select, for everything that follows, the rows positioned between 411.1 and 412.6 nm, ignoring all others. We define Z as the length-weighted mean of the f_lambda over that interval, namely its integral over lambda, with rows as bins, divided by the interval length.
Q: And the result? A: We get 7.5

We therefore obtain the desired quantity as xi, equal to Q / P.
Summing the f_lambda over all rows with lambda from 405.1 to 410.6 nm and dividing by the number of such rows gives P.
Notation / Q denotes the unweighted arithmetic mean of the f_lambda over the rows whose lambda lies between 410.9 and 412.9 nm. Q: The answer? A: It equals 1.23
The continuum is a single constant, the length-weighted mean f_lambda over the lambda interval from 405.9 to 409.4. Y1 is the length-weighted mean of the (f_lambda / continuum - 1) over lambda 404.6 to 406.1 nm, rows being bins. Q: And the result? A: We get 0.02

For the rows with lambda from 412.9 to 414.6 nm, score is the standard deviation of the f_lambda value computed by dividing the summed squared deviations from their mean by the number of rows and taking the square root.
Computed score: 0.50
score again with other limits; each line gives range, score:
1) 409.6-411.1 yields 0.51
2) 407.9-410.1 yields 0.85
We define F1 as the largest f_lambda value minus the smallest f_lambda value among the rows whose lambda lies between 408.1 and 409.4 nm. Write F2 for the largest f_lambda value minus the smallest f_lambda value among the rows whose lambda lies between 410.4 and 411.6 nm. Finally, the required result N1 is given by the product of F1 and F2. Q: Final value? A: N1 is 3.0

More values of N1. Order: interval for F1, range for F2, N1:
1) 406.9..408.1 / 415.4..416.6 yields 1.6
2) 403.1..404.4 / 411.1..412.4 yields 7.9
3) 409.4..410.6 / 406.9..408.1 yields 1.9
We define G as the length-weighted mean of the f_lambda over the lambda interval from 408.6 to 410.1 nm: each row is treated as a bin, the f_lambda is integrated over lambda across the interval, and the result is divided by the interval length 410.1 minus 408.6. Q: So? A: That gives 5.7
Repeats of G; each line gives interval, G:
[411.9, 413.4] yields 7.9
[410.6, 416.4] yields 6.2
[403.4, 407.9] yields 5.8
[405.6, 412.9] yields 6.1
